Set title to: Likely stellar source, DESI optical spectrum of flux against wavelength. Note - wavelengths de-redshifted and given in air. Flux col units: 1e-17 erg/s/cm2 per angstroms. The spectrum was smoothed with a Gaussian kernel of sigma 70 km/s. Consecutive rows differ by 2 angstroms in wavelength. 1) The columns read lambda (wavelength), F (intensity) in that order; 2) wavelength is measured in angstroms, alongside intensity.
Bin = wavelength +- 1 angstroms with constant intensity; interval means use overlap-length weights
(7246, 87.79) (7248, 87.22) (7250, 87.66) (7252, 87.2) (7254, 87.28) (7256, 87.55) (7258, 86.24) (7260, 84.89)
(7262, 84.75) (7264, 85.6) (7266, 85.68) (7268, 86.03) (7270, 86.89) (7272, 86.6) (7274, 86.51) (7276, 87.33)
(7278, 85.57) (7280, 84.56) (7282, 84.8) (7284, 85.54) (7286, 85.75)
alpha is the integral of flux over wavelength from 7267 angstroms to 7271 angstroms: 346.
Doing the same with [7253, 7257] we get 350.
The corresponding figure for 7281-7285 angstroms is 341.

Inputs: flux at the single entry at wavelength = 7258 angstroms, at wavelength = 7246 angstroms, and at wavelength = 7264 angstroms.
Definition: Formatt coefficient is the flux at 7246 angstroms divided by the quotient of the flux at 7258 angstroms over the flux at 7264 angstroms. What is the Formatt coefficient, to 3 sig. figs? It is 87.1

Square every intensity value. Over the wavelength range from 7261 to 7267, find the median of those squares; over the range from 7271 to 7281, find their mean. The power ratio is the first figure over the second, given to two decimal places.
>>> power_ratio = 0.99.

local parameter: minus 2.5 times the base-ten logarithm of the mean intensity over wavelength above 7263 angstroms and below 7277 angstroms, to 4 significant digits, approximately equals -4.841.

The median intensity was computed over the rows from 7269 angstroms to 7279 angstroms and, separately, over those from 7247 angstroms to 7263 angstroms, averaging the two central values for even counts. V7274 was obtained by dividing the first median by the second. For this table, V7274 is 0.99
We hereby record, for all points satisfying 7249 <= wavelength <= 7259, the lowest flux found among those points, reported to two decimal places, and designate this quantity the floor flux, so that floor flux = 86.24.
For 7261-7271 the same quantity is 84.75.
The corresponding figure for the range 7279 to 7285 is 84.56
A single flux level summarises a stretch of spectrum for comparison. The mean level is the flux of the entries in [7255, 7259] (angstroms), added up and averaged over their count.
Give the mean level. 86.9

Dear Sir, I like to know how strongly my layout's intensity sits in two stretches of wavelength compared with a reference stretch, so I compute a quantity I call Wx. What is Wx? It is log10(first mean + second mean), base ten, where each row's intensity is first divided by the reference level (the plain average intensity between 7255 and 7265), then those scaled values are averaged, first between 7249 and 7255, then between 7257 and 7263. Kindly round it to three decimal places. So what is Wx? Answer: 0.304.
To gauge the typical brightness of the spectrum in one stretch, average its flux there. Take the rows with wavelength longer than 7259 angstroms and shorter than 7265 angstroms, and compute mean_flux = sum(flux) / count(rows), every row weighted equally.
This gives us 85.1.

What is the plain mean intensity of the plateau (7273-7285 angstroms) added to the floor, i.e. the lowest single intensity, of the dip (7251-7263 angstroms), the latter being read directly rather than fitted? 170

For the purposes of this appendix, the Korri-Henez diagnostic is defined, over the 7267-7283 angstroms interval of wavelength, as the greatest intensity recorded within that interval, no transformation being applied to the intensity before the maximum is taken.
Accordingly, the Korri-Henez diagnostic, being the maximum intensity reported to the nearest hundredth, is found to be 87.33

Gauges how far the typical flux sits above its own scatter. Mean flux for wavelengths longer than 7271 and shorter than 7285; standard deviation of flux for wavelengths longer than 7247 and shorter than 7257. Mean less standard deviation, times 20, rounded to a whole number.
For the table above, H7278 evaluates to 1713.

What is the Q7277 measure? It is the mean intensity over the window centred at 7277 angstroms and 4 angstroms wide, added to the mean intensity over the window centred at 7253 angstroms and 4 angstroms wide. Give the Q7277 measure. 173.7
